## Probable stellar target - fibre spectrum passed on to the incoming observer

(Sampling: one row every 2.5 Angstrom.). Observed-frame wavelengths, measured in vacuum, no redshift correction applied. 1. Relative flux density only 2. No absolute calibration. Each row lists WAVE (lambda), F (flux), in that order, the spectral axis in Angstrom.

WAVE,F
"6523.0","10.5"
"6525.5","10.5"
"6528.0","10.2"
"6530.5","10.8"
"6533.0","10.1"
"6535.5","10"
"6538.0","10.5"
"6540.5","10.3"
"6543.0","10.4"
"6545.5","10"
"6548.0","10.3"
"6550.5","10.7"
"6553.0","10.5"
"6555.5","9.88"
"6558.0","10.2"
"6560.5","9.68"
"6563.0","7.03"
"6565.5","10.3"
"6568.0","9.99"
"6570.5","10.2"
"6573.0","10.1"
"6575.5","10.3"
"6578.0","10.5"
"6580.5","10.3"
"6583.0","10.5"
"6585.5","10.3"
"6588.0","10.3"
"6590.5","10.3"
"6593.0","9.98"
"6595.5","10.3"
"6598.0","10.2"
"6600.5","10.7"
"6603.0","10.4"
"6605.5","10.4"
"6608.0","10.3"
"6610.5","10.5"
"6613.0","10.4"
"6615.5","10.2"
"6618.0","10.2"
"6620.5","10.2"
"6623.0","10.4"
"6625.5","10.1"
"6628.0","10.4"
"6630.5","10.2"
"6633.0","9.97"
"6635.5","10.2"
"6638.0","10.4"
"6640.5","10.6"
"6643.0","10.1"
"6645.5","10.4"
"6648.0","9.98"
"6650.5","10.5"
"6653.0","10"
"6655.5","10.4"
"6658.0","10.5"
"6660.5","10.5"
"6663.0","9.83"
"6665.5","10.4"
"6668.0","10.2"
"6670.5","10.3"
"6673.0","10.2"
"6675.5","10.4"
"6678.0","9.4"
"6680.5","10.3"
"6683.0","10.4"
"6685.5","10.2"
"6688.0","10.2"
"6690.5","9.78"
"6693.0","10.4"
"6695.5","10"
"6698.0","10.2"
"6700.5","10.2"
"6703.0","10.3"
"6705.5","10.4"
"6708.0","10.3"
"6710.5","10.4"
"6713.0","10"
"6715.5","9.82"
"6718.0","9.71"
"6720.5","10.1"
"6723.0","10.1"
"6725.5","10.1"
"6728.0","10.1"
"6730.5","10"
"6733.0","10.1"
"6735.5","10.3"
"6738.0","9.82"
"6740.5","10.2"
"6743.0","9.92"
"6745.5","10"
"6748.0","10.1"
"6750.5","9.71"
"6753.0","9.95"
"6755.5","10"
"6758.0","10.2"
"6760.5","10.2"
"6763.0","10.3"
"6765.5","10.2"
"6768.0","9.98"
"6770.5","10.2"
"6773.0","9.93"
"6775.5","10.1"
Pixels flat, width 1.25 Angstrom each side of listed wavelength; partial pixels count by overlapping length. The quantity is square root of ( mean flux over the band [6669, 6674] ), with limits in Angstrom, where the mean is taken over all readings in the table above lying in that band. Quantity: 3.20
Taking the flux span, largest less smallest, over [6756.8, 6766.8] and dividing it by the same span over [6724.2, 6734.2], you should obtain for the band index 1.0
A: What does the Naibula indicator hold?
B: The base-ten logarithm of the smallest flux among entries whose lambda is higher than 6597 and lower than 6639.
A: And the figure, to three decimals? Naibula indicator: 0.999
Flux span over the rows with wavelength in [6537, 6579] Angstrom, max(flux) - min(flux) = 3.67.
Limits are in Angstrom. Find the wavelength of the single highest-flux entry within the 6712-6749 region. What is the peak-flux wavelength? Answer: 6735.5 Angstrom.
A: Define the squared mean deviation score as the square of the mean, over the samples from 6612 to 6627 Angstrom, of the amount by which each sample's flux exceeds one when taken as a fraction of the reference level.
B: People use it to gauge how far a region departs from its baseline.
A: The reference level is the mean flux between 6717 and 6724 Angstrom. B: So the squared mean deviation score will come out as 0.0008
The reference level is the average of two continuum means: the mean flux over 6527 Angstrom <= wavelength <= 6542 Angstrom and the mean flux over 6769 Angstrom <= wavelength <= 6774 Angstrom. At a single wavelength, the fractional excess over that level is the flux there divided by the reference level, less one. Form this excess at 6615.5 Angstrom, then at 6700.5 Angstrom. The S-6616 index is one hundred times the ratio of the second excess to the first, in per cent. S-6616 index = 100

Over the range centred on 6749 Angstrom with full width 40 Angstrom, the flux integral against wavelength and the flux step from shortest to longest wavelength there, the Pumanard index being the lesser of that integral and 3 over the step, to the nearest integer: -150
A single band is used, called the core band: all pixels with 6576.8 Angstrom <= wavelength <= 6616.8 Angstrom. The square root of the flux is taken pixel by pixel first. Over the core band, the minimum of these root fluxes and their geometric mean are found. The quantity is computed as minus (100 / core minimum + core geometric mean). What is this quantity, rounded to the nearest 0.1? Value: -34.9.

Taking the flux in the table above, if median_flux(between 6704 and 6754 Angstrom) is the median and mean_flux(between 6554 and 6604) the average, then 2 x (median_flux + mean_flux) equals 40.3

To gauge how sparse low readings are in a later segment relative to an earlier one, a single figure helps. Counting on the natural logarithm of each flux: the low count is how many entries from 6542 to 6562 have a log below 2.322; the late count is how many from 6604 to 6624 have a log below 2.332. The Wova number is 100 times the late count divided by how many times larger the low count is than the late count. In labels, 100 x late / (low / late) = 300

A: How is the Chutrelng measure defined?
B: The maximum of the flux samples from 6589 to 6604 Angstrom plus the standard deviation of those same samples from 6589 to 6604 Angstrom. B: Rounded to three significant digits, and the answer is 10.9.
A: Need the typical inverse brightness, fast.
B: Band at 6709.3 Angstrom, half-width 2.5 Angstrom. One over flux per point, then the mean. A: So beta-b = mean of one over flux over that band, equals 0.0966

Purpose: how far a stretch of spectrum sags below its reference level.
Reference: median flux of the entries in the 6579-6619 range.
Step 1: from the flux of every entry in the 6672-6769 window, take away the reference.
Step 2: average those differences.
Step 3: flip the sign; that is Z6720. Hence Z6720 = 0.20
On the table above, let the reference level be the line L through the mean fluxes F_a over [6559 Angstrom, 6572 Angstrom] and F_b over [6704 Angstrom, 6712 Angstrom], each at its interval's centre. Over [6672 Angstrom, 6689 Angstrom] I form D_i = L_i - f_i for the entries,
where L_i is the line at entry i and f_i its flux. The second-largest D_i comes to 0.0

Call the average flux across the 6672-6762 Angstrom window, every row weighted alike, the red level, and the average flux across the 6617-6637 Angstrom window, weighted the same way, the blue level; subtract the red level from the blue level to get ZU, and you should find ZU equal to 0.11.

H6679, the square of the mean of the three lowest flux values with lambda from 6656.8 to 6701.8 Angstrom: 94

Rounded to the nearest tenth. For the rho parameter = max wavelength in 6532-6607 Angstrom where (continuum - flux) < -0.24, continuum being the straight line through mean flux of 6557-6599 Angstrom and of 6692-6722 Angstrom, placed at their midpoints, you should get 6605.5 Angstrom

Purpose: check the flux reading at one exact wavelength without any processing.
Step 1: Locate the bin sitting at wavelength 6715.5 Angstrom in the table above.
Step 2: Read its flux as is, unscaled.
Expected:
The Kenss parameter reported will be 9.82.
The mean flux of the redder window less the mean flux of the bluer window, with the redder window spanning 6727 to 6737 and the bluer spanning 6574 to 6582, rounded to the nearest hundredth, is -0.24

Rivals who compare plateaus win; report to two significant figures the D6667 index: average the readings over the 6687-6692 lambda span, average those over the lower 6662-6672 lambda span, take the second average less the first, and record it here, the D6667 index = 0.19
